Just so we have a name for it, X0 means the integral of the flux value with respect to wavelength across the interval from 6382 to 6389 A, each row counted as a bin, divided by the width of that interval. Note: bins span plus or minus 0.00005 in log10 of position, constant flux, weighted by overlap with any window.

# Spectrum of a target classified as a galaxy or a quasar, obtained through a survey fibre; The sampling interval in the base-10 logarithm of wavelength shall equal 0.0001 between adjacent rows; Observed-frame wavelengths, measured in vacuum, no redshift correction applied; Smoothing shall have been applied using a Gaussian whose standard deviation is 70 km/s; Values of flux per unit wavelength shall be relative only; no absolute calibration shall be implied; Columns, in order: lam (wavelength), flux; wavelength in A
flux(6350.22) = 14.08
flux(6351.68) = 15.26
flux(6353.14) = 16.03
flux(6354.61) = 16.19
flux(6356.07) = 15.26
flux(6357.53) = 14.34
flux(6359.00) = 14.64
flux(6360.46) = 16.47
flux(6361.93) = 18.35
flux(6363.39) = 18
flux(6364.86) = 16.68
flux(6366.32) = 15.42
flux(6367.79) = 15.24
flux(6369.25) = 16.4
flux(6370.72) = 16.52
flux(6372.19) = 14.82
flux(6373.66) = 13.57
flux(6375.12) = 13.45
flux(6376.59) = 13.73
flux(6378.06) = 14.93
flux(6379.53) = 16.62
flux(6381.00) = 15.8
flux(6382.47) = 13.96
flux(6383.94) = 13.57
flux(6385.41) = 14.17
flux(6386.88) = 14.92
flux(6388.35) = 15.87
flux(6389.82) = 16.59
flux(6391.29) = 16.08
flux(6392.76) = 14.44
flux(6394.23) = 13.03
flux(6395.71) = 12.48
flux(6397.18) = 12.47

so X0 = 14.5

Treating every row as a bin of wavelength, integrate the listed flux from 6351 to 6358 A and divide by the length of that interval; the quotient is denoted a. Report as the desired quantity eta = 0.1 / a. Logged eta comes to 0.0065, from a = 15.5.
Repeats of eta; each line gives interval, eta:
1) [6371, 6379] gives 0.0070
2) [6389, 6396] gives 0.0068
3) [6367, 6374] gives 0.0065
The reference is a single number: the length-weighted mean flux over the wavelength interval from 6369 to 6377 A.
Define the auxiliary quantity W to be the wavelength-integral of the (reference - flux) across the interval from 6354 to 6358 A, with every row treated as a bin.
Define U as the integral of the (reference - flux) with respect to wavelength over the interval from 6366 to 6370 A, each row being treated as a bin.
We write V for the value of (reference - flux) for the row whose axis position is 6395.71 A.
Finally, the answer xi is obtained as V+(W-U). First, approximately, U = -4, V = 2.2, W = -2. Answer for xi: 4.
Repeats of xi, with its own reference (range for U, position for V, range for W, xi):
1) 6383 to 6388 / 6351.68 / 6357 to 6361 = -4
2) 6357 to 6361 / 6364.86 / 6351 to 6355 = -5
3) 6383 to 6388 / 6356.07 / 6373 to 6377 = 2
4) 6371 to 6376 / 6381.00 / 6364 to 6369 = -10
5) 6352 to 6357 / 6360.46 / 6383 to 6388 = 5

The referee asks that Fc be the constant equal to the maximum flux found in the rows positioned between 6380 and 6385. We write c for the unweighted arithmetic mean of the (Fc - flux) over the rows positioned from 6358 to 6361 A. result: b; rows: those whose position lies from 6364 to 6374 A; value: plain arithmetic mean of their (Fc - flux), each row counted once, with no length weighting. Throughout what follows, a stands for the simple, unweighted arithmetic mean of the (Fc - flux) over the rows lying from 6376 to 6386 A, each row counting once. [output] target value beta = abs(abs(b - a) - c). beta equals 0.59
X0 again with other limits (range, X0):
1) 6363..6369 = 16.3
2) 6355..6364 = 16.2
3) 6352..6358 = 15.5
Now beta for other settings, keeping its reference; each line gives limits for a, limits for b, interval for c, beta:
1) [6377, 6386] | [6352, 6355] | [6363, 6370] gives 1.82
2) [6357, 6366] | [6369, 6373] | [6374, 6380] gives 0.62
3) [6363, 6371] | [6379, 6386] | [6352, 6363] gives 1.65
